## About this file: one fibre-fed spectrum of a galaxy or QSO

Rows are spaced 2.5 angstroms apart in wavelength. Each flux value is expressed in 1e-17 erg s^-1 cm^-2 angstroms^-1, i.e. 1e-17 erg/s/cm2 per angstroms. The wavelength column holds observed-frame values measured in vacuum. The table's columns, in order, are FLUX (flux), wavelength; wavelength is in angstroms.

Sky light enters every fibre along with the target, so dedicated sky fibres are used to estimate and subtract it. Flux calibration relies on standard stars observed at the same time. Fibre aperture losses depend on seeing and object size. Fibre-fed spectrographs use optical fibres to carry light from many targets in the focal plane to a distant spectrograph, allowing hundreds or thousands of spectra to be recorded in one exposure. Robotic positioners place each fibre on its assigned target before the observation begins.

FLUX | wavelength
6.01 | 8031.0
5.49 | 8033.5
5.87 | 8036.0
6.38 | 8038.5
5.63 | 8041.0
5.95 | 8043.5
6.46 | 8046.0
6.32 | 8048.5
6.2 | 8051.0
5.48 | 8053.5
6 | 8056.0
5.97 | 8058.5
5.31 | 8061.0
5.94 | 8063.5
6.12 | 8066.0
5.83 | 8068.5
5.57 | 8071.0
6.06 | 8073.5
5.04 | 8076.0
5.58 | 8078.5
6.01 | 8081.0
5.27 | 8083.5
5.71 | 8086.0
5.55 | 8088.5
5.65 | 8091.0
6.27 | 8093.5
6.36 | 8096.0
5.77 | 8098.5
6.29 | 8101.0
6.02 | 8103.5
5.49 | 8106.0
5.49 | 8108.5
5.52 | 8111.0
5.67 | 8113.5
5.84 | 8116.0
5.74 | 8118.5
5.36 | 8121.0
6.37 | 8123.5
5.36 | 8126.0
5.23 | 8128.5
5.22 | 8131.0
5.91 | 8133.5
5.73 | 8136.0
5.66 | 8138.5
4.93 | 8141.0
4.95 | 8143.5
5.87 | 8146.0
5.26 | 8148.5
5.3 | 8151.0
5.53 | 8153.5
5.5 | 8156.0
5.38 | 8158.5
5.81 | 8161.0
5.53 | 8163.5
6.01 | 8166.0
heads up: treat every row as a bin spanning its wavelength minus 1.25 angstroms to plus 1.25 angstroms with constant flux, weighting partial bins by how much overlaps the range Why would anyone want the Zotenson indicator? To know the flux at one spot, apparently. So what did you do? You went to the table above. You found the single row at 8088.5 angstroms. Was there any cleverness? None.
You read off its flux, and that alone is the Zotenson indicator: 5.55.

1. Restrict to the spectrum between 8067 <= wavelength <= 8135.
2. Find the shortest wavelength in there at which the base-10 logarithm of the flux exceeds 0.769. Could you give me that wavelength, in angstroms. 8073.5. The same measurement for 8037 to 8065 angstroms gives 8038.5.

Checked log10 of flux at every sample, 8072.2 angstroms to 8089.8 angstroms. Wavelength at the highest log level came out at 8073.5 angstroms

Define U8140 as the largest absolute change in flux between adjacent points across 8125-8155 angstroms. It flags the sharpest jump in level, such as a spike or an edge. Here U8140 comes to 0.92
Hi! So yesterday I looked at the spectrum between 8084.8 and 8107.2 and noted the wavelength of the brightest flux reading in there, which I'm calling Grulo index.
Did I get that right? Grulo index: 8096.0 angstroms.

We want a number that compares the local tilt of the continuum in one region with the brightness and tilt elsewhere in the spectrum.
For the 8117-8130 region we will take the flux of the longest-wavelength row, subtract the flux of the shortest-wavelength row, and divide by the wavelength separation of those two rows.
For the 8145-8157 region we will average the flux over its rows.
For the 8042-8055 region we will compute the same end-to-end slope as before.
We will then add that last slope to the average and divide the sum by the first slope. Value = -107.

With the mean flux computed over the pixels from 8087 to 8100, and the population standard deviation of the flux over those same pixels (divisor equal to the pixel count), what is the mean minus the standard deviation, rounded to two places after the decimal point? 5.59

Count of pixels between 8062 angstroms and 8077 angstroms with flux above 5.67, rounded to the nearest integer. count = 4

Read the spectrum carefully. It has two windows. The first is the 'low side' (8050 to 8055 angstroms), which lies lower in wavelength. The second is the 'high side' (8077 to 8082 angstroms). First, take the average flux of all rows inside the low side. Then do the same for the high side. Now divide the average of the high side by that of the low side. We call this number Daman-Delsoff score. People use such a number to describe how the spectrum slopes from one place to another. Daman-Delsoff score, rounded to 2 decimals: 0.99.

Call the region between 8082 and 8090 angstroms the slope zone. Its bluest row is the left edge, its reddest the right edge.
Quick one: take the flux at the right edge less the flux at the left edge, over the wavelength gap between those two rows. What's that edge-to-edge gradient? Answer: 0.056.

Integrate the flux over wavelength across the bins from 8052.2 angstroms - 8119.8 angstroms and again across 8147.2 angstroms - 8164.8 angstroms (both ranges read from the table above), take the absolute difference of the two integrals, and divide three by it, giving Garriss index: 0.010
